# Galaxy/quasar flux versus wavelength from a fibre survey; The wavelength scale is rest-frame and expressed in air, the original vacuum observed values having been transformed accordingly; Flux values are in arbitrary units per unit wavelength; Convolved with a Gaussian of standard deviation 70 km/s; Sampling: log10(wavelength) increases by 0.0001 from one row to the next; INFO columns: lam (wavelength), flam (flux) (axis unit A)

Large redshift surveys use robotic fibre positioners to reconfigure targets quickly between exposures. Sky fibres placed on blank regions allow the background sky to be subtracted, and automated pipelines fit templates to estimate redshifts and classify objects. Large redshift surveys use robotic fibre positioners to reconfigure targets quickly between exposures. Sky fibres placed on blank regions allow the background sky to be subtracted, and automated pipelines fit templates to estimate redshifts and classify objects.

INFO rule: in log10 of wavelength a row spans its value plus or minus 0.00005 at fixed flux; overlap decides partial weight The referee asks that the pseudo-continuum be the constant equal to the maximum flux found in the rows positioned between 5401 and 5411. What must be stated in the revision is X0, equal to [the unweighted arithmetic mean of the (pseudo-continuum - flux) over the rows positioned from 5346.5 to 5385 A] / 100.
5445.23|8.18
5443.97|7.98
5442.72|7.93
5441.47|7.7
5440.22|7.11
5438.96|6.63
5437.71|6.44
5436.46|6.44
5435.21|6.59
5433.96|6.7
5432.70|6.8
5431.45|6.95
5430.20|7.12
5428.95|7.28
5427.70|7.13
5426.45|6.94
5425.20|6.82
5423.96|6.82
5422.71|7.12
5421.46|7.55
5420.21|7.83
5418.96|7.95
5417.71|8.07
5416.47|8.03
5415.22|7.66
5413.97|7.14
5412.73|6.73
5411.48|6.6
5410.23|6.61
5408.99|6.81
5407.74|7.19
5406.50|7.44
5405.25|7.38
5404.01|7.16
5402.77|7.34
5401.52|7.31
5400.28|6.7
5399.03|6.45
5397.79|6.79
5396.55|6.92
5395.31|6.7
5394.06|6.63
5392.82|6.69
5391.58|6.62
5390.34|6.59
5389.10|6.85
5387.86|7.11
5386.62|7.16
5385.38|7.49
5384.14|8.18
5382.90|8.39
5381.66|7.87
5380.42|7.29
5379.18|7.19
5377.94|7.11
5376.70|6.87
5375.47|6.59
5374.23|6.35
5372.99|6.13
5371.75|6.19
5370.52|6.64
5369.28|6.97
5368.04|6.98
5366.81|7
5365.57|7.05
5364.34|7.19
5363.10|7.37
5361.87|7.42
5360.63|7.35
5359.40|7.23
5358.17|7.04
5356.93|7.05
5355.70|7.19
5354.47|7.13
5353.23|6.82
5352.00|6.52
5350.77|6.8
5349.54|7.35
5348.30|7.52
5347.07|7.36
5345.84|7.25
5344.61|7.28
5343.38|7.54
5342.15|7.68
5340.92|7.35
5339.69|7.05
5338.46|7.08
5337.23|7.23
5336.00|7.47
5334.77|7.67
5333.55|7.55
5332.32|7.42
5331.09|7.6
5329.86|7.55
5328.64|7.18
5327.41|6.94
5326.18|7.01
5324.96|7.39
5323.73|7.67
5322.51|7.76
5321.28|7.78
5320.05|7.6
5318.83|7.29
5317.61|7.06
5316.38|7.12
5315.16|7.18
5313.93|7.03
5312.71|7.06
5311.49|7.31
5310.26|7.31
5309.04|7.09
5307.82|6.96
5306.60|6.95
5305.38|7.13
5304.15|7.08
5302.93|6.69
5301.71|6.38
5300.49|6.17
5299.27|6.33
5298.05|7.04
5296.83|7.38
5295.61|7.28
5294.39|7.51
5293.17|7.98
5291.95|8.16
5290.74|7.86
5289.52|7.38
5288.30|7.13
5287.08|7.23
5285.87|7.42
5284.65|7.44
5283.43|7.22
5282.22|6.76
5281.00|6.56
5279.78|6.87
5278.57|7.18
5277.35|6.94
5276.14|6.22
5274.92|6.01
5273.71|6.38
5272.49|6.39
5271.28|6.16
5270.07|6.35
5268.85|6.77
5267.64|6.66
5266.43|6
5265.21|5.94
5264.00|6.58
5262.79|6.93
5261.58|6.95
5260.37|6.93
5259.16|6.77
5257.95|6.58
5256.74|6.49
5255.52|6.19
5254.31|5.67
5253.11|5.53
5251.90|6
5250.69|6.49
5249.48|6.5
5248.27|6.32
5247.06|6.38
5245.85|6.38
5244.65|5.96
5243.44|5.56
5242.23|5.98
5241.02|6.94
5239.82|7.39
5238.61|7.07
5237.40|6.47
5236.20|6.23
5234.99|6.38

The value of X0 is 0.003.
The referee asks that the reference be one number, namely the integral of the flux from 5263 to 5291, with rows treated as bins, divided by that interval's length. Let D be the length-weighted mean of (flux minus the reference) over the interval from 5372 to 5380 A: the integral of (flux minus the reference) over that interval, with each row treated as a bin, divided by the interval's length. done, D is -0.05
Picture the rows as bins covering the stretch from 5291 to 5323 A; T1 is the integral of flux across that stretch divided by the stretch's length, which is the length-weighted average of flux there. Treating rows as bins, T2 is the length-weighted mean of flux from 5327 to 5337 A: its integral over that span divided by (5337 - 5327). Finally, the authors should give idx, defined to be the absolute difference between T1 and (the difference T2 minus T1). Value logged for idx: 6.9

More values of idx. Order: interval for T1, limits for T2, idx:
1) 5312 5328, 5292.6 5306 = 7.6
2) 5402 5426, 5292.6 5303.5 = 7.6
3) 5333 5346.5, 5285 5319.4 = 7.6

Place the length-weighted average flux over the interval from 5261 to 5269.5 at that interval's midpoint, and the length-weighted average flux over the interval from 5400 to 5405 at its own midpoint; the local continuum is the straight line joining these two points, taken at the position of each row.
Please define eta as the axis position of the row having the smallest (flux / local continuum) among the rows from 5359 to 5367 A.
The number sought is 5366.81 A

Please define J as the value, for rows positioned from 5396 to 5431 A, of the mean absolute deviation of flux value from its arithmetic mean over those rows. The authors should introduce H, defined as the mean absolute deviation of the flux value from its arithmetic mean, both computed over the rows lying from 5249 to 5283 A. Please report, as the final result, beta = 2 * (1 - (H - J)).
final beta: 2.04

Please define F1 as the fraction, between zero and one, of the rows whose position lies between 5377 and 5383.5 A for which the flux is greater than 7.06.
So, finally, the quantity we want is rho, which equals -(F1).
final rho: -1.00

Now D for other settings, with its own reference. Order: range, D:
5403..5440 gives 0.36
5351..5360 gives 0.24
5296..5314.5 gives 0.18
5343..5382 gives 0.30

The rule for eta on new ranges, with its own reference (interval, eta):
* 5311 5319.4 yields 5313.93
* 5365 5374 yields 5372.99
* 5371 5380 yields 5372.99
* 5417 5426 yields 5425.20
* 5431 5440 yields 5437.71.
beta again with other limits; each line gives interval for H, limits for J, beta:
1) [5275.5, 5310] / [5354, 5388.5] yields 1.94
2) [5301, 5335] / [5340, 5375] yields 2.07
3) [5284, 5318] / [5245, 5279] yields 2.01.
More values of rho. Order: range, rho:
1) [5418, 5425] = -0.80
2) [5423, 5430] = -0.40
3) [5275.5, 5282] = -0.20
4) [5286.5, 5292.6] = -1.00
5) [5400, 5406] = -0.80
